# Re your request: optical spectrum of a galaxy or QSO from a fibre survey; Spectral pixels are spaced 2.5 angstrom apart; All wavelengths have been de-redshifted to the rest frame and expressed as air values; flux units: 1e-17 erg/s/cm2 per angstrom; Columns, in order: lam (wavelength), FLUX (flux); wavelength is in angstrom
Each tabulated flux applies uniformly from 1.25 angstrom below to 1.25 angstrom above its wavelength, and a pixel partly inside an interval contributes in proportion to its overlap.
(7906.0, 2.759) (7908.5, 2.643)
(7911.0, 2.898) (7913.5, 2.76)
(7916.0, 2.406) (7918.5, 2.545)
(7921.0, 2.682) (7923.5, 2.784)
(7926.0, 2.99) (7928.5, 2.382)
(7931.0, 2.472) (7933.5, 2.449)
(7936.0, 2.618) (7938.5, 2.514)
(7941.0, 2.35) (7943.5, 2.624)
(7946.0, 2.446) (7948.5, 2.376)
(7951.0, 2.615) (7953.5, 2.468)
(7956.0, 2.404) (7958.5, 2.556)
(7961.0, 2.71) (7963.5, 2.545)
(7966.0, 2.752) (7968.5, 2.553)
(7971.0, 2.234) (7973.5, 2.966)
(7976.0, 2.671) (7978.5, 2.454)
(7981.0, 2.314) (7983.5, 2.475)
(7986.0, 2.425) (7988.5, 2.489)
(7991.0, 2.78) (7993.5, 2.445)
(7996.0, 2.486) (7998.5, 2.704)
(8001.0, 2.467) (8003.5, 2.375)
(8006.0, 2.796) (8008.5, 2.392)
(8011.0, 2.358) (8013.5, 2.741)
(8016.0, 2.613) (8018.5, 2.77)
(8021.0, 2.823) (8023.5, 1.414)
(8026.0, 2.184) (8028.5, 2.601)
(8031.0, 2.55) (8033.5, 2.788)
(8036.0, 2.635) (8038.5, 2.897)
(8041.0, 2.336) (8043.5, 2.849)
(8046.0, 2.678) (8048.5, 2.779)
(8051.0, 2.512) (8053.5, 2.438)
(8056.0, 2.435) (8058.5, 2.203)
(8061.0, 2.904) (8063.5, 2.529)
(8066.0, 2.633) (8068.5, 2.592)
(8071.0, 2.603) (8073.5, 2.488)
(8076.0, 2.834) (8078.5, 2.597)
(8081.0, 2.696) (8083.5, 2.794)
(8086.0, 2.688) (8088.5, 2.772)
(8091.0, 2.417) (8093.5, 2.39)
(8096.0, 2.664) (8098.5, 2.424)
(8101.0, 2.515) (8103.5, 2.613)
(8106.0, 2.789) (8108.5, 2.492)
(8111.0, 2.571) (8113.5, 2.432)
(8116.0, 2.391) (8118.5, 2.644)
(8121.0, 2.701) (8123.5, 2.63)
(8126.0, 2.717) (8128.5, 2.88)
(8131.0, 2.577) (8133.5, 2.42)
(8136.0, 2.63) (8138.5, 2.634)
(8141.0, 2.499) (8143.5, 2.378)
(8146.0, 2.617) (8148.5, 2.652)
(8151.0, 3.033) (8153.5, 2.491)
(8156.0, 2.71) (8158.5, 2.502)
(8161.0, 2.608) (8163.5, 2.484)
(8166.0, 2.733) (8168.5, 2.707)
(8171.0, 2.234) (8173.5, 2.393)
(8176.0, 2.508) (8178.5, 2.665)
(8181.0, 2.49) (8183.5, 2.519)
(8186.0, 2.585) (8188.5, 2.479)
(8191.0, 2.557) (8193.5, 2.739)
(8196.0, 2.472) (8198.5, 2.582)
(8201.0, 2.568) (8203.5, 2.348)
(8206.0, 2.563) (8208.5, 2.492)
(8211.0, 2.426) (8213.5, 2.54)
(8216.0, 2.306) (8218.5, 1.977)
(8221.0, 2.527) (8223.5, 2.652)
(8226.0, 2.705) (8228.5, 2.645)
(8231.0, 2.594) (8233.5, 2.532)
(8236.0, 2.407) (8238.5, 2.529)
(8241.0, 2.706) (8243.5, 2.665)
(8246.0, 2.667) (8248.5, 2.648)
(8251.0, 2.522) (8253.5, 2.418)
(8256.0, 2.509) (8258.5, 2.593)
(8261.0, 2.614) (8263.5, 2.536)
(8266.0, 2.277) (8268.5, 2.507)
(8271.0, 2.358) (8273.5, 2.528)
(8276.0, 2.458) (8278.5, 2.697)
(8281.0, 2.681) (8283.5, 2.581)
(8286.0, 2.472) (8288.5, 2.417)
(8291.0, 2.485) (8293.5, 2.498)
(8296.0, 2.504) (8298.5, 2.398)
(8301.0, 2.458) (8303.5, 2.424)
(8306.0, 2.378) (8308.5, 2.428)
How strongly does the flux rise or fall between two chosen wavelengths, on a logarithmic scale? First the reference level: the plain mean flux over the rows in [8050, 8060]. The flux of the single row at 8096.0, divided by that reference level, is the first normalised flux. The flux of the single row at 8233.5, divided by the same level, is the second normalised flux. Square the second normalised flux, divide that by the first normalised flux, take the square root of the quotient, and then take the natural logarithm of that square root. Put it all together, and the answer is 0.00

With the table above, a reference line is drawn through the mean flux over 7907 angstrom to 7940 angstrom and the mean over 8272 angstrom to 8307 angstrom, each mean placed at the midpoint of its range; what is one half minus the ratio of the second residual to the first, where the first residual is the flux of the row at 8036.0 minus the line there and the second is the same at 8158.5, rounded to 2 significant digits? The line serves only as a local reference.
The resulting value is 1.4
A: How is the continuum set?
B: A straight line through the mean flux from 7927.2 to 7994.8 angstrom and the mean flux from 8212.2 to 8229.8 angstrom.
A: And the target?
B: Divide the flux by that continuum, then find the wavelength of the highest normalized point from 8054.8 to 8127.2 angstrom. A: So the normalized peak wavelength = 8061.0 angstrom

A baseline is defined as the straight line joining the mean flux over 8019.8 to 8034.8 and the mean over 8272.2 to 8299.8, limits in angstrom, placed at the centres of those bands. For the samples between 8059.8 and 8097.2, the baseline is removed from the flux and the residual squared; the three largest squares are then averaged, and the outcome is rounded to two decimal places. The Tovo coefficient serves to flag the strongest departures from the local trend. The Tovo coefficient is 0.19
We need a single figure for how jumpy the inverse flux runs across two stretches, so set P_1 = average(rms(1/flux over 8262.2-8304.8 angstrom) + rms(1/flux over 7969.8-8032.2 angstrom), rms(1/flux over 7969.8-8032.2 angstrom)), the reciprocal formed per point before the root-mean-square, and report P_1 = 0.615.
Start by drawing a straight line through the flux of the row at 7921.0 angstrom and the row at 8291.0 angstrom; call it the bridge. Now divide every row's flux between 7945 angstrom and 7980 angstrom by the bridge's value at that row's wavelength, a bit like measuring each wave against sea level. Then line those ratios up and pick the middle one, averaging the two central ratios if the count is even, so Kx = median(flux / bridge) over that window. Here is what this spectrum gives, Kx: 0.959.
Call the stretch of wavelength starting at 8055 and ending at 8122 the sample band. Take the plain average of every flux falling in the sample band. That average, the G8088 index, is 2.59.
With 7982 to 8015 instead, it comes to 2.53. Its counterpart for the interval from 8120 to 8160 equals 2.63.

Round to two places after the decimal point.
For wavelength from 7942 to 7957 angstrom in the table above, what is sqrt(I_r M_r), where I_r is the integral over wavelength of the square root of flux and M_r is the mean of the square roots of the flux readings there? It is 6.11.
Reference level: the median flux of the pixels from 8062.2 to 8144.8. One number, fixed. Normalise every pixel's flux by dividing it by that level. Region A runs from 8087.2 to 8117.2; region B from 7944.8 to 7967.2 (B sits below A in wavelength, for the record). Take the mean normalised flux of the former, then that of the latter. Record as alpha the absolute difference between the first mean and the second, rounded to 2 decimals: 0.00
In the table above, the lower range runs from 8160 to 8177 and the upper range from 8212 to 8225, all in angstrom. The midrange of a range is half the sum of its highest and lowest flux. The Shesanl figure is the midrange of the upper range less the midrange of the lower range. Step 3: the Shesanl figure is -0.17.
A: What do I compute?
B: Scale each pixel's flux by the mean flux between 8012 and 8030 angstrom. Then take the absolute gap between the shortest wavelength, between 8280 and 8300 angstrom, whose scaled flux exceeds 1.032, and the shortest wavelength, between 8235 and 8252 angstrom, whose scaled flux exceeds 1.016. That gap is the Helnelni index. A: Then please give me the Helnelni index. 42.5 angstrom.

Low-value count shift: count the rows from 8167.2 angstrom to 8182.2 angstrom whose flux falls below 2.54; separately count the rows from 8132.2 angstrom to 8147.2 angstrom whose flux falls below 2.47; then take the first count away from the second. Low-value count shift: -2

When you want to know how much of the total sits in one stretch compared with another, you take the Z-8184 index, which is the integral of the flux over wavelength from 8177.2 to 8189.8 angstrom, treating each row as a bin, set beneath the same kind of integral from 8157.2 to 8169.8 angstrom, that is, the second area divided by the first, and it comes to 1.02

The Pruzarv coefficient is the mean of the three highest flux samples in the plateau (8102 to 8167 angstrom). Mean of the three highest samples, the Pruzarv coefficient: 2.90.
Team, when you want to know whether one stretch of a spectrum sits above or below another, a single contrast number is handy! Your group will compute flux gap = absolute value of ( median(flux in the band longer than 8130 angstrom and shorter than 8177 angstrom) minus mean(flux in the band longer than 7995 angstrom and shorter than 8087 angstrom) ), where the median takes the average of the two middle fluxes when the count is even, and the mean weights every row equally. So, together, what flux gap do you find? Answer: 0.005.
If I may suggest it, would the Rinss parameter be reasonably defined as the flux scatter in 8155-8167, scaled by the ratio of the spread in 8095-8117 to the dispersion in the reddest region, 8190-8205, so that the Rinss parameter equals 0.11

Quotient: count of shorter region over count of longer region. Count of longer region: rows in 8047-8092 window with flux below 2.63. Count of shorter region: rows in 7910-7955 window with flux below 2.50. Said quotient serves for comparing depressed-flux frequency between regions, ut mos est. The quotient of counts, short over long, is 0.8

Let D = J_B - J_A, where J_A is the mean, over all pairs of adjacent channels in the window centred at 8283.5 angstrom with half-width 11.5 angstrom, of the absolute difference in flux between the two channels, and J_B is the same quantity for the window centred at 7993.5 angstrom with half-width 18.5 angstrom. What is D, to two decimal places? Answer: 0.11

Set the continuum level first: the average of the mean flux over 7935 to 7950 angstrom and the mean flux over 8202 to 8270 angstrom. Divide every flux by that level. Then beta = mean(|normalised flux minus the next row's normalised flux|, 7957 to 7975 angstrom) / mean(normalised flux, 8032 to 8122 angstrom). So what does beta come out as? 0.114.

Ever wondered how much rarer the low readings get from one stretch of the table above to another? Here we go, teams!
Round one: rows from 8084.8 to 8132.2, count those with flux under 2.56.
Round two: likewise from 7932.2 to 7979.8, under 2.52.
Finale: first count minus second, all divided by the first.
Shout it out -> -0.29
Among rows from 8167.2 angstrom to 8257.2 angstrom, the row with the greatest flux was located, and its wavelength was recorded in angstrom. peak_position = 8193.5 angstrom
